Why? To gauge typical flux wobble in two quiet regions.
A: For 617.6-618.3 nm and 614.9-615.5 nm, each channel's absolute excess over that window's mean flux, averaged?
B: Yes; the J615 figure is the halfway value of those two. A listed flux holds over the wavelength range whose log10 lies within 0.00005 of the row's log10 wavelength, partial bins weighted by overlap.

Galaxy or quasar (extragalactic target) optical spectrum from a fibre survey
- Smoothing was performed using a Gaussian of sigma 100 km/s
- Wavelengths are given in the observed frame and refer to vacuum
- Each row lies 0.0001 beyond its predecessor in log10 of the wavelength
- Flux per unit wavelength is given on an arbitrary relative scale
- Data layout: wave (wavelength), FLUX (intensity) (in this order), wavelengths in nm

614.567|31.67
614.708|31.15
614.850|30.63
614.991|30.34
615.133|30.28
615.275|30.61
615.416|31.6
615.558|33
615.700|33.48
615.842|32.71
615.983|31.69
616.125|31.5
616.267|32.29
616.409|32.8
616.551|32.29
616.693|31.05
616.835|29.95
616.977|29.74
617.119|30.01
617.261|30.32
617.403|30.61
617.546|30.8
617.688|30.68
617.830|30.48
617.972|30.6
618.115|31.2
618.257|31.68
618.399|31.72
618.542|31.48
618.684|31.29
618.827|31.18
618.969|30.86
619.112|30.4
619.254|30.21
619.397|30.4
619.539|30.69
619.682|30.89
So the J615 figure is 0.43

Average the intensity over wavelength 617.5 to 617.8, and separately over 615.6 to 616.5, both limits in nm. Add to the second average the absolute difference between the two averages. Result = 34.1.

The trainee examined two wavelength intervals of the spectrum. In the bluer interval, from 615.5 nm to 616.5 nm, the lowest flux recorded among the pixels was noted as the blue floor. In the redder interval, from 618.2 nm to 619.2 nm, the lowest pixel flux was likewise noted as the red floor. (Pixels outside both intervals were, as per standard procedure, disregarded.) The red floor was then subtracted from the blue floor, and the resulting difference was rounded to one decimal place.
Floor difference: 1.1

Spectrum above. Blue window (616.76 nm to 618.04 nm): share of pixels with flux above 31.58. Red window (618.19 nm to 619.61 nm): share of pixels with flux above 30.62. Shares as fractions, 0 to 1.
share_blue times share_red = 0.0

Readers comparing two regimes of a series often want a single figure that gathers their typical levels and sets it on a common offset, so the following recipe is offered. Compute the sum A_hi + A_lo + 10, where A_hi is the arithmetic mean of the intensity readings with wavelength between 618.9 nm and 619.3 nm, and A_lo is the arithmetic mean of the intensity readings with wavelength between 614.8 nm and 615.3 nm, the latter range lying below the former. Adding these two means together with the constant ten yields 71.0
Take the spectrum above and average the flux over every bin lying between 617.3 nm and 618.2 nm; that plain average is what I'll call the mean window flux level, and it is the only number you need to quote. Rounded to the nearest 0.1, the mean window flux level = 30.7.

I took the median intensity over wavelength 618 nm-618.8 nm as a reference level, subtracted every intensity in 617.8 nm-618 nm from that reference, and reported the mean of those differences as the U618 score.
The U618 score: 0.9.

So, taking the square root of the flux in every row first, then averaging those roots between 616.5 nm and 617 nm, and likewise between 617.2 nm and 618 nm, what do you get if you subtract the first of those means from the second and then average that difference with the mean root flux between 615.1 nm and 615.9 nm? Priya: 2.82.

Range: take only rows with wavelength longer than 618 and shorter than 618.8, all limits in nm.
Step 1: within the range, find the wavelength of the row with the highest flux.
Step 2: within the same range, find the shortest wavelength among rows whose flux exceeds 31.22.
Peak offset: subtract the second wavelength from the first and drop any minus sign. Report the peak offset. 0.14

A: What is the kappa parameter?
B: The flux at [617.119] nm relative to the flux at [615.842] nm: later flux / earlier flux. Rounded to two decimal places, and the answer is 0.92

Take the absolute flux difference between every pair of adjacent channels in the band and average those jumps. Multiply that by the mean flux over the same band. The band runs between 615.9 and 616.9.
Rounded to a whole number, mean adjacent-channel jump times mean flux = 23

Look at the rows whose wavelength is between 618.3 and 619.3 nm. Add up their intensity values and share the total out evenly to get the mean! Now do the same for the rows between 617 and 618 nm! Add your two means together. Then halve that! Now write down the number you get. 30.8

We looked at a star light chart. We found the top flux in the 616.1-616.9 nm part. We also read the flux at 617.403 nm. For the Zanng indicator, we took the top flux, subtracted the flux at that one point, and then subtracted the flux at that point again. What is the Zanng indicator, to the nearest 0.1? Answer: -28.4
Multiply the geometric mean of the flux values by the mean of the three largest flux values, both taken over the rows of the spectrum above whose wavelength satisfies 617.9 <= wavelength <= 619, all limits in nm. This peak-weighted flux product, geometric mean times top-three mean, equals 988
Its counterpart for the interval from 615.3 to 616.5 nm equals 1071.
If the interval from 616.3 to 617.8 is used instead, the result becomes 987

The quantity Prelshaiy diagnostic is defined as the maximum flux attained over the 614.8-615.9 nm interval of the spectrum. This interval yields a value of 33.48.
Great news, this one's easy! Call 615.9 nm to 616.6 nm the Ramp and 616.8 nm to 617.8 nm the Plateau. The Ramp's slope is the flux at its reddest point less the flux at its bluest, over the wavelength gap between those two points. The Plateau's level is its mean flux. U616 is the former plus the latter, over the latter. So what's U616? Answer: 1.03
